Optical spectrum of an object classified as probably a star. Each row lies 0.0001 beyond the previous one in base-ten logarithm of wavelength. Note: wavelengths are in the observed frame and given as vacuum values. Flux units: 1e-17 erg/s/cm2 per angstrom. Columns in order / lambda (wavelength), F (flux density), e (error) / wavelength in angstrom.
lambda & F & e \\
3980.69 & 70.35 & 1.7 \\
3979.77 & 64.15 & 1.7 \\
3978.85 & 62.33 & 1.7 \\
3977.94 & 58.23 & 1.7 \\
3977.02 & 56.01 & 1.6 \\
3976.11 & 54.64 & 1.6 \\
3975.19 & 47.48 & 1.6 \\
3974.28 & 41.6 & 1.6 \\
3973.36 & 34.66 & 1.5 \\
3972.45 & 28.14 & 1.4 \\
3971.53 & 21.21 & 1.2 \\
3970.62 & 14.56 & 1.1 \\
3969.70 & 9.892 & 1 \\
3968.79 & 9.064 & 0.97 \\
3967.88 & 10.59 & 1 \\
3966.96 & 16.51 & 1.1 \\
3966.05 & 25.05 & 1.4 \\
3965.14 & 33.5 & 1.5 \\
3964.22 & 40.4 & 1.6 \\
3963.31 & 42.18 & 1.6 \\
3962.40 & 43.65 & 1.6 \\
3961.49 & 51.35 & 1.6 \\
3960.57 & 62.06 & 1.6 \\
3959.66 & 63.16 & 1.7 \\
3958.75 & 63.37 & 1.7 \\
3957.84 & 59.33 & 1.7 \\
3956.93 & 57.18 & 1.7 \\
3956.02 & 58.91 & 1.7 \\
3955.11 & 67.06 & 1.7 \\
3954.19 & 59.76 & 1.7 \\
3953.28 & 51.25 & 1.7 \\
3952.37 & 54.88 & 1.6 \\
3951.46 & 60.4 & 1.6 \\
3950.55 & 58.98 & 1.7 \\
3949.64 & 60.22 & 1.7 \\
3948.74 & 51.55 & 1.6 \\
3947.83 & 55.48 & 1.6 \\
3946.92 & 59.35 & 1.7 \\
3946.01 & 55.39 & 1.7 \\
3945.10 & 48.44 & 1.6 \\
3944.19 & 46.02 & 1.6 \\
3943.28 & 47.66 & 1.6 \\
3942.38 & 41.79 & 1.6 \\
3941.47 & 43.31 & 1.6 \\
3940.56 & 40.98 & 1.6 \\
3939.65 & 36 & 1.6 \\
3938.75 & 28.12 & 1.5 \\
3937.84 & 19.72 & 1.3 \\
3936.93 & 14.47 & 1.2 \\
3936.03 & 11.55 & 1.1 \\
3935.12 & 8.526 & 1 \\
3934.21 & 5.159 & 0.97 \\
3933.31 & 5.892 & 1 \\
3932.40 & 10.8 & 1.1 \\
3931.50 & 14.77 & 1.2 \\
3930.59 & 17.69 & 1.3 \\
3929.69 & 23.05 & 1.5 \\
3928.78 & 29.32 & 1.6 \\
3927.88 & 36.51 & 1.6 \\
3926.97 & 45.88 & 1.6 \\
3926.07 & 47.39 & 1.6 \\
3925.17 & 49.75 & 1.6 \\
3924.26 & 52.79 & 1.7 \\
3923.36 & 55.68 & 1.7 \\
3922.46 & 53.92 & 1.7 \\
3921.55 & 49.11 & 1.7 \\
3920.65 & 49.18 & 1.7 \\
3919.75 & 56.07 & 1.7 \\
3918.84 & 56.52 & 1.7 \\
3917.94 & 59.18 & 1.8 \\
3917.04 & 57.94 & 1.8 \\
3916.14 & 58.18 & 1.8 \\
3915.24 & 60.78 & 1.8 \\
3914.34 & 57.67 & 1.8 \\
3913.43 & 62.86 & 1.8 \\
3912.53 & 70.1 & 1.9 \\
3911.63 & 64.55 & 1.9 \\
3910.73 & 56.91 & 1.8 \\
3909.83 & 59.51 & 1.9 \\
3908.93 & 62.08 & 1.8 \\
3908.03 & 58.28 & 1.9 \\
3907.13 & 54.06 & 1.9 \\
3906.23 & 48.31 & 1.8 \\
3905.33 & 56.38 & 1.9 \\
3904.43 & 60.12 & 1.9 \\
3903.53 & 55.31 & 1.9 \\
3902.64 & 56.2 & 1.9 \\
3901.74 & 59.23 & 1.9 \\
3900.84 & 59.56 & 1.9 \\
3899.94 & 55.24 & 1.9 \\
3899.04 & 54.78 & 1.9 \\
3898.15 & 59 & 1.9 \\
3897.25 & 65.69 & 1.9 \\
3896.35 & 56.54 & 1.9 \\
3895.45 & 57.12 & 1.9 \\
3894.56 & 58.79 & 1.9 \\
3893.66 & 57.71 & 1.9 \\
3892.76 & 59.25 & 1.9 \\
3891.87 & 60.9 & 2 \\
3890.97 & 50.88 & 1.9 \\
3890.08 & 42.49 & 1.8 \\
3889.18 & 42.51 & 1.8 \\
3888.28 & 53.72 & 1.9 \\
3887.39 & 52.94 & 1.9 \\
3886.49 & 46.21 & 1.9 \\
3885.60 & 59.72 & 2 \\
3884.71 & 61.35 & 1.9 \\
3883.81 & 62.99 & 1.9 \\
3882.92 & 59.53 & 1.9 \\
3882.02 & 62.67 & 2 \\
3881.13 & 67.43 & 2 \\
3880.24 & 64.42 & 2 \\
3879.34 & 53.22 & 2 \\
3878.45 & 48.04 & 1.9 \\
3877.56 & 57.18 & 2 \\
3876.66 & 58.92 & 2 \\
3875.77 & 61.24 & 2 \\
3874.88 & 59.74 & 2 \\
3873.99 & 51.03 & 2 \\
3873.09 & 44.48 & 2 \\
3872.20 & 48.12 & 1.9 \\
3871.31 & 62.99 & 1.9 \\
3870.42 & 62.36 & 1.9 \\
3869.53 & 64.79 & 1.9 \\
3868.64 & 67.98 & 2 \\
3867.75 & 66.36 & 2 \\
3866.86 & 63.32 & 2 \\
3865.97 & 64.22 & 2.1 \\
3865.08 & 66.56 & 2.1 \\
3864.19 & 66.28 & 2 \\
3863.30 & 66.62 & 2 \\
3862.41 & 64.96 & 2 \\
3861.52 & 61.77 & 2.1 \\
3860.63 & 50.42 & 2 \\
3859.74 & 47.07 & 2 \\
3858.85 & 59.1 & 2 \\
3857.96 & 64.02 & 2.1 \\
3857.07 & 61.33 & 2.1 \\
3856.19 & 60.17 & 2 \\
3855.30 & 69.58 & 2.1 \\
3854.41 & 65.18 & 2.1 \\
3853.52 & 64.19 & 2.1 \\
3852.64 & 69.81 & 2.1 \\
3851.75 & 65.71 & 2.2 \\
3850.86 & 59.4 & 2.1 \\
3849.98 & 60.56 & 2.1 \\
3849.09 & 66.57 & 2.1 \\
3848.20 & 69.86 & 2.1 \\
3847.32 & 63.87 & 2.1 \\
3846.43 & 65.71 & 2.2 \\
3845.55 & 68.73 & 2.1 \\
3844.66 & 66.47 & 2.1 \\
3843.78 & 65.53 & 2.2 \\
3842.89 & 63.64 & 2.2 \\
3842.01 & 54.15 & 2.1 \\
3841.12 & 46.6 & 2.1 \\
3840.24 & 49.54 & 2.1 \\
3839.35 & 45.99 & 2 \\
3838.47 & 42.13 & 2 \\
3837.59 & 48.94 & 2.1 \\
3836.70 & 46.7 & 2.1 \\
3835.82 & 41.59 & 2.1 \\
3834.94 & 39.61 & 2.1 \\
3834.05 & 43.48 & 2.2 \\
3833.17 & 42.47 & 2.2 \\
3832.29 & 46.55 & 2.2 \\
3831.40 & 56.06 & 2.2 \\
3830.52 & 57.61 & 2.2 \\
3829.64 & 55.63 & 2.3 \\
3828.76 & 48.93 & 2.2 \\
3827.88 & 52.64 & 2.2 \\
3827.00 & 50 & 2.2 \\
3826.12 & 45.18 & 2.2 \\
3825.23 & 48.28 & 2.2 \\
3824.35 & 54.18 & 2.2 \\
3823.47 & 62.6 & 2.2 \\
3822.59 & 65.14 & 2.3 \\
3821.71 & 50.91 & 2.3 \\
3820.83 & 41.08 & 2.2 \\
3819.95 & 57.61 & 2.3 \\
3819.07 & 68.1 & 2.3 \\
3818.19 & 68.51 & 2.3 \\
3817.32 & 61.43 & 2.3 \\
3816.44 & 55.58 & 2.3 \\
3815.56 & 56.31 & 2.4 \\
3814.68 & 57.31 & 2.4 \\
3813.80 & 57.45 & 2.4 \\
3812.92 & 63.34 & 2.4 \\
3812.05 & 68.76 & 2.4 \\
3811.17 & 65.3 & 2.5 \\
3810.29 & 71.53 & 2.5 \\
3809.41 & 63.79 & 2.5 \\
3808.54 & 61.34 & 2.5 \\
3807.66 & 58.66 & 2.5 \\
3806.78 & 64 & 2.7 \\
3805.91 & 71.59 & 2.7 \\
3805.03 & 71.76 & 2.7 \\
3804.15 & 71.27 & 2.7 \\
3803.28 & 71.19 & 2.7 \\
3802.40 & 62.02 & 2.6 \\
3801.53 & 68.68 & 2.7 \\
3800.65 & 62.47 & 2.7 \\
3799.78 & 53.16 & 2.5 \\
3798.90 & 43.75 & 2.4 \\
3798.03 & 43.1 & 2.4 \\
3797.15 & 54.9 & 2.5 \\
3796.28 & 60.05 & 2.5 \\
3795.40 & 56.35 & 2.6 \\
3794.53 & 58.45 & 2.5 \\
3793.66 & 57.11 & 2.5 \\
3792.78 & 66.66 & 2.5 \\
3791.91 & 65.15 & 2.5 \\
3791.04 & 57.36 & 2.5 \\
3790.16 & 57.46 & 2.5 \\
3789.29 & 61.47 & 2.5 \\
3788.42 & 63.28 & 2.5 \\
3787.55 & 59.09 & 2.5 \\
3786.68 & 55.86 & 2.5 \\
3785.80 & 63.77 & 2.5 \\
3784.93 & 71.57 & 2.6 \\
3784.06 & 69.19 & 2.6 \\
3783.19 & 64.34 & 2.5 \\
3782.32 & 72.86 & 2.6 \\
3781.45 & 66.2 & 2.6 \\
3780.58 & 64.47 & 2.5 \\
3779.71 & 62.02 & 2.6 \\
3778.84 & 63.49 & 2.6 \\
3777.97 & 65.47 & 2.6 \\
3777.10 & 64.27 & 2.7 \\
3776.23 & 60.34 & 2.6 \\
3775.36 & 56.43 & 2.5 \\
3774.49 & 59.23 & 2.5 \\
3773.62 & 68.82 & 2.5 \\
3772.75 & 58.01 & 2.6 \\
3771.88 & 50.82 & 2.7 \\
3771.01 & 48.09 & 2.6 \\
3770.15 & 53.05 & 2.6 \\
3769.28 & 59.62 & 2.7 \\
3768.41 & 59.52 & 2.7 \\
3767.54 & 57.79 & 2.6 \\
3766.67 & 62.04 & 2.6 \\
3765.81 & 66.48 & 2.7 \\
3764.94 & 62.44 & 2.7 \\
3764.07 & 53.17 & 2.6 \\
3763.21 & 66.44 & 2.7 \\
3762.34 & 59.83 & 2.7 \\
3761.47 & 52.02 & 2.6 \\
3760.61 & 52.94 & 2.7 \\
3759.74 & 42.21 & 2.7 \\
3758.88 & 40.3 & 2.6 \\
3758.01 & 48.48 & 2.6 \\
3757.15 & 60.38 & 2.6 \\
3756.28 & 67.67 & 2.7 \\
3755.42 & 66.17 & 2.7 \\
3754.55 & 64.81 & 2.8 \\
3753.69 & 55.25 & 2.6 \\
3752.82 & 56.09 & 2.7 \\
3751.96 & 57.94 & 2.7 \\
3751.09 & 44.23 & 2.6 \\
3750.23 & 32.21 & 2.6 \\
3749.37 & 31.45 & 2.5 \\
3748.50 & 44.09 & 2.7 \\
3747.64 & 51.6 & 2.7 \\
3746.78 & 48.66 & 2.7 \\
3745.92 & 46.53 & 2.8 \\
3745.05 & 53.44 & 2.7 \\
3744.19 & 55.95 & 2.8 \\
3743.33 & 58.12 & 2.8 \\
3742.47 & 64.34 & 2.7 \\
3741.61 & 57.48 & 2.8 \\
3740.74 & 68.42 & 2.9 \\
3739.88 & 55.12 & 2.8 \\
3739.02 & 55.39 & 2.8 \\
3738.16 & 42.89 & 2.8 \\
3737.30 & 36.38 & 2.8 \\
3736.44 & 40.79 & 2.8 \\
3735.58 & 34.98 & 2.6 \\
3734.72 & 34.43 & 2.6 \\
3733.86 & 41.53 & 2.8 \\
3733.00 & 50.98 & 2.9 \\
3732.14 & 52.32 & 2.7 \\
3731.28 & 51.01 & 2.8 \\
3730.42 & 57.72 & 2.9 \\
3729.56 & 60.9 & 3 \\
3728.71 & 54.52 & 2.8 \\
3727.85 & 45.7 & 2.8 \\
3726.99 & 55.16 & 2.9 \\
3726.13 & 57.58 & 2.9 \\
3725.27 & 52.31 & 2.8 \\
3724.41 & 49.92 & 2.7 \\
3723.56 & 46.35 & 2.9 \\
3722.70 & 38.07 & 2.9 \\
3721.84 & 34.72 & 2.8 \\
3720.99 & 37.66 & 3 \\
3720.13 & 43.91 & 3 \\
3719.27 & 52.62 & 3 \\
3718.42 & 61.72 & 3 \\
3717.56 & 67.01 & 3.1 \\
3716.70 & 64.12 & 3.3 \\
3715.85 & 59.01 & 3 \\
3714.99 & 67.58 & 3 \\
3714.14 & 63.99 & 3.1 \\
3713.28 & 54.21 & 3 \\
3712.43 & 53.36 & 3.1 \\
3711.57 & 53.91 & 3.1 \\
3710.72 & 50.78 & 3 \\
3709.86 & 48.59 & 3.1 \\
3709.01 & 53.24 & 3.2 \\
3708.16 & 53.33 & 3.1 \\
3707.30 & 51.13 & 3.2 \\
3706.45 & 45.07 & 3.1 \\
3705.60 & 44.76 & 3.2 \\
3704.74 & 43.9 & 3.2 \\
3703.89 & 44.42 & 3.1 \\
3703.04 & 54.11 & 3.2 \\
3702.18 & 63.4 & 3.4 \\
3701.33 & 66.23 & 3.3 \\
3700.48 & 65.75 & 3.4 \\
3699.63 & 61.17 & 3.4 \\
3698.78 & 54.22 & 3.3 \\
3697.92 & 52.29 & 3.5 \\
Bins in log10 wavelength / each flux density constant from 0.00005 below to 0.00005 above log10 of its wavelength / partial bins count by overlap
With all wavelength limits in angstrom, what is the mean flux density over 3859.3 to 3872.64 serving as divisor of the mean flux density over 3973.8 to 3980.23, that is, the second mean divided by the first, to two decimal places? 0.89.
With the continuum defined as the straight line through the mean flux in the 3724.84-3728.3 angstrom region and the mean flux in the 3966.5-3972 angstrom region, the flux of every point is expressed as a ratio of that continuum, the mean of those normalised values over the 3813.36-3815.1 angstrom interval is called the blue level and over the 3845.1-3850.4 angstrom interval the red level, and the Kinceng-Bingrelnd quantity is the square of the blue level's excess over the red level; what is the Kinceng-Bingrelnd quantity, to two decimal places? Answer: 0.25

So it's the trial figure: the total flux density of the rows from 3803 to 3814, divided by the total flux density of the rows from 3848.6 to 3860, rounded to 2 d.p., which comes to 1.06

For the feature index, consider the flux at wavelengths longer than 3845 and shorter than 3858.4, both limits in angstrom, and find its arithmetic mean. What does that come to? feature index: 65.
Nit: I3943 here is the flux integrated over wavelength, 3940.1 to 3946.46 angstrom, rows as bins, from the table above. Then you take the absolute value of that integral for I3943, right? 294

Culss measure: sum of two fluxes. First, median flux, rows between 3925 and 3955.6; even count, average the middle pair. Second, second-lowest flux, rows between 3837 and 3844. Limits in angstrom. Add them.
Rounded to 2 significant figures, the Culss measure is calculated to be 91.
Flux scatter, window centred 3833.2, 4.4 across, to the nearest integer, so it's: 6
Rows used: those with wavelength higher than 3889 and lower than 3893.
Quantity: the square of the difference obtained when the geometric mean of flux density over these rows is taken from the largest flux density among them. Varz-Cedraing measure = 106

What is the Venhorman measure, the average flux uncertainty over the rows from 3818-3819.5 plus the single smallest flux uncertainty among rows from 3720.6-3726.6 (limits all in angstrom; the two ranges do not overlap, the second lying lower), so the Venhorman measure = 5.00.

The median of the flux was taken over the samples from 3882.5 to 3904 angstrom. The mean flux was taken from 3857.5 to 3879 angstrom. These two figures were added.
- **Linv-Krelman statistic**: 117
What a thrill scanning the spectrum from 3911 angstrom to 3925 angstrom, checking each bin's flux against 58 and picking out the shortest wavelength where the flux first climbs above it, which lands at 3911.63 angstrom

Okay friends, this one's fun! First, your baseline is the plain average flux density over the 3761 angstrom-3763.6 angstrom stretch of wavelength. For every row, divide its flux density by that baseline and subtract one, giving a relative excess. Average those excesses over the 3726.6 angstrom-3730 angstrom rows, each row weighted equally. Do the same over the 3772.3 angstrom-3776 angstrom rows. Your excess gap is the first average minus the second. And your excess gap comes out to -0.1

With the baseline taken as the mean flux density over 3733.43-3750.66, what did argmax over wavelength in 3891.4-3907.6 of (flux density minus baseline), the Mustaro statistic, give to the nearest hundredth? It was 3897.25 angstrom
